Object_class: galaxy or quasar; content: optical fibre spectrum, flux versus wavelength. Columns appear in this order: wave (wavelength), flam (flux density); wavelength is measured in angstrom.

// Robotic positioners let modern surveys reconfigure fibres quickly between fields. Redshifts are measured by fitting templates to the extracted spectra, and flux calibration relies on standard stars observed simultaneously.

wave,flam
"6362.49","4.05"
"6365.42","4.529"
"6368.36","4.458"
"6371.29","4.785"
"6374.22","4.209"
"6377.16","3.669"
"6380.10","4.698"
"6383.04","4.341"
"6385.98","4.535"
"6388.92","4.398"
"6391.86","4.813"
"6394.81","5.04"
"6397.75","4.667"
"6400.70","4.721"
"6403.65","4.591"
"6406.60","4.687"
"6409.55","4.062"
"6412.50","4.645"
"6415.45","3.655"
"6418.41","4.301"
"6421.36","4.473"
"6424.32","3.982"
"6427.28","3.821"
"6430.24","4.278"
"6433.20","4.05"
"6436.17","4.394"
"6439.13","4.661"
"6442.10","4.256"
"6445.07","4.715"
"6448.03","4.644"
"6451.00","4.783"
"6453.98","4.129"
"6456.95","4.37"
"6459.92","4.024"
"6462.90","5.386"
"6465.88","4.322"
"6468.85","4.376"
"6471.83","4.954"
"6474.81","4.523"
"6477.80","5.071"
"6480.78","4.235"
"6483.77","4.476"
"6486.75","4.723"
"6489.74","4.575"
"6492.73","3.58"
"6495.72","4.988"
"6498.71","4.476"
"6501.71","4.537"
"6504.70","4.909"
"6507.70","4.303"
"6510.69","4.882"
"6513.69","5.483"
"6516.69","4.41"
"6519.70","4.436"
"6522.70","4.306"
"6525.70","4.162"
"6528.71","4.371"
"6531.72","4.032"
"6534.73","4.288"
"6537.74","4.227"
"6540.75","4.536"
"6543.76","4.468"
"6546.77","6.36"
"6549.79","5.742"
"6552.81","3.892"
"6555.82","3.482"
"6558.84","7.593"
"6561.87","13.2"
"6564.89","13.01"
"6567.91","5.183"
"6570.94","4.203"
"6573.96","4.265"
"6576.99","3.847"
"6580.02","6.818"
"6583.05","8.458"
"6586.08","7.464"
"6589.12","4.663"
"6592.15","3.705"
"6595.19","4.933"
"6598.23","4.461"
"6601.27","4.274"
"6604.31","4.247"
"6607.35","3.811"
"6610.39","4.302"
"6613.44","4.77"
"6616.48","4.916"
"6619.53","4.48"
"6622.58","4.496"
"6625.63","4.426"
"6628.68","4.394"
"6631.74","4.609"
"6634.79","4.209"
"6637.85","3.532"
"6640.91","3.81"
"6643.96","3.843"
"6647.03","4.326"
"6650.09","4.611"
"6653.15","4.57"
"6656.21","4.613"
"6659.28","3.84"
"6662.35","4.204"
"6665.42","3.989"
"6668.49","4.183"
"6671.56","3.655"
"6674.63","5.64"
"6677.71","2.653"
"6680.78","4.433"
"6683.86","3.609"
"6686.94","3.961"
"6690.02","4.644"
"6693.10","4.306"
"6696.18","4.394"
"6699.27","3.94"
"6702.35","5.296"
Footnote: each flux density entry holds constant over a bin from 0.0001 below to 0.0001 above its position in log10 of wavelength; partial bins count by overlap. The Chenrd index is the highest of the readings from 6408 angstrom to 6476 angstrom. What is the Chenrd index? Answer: 5.386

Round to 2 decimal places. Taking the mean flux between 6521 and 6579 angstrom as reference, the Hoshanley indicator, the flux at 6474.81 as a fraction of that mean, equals 0.82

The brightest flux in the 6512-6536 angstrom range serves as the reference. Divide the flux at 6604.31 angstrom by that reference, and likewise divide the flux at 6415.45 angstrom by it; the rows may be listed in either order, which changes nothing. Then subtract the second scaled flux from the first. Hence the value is 0.11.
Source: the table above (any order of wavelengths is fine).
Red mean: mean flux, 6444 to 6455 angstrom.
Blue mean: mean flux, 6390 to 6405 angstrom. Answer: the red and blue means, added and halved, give 4.67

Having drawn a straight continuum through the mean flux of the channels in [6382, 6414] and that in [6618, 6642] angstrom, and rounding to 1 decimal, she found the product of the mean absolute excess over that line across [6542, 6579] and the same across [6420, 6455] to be 0.7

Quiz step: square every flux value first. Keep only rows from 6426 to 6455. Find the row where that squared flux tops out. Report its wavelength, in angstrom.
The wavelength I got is 6451.00 angstrom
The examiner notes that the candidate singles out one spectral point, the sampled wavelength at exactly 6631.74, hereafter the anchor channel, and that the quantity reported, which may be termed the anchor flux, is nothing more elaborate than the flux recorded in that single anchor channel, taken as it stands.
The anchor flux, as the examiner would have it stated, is 4.609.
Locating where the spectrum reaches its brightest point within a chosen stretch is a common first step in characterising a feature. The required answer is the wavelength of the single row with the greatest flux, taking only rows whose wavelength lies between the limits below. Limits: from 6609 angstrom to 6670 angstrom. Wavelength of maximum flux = 6616.48 angstrom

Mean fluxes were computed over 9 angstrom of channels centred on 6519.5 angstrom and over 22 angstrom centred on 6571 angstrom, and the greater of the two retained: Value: 7.2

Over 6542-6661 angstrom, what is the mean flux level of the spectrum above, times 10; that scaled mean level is 52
